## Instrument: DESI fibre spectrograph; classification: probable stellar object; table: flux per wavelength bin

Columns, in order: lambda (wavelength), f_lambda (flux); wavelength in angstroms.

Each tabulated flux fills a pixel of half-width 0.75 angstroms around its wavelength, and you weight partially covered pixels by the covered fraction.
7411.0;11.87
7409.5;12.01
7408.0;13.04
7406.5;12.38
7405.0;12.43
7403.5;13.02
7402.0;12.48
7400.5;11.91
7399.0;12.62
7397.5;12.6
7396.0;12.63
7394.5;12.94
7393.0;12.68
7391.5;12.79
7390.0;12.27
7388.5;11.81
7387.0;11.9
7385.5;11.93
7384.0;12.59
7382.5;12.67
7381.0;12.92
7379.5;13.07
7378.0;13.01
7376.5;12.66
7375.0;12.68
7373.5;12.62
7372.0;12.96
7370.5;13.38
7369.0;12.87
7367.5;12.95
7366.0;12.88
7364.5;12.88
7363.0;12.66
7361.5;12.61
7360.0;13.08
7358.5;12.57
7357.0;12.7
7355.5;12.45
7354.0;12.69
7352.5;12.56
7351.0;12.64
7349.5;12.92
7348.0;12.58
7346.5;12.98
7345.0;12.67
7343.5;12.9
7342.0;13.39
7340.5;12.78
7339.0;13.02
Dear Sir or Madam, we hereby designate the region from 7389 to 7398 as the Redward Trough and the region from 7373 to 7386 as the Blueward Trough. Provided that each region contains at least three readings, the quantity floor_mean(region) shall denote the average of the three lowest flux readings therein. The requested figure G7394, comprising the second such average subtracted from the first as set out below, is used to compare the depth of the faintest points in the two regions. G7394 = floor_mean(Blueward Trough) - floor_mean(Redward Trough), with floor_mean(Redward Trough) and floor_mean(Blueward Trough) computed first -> -0.1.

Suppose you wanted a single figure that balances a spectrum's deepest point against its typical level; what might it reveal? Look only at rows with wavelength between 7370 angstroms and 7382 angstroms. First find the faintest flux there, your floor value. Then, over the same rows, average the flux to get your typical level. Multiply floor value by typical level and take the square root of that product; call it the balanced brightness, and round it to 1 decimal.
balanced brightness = 12.8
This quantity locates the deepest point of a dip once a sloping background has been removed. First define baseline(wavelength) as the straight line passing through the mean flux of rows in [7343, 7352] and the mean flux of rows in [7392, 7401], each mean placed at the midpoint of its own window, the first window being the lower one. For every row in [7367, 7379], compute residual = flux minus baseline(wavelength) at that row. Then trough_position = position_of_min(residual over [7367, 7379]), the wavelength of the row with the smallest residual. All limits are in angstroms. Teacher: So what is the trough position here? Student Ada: 7373.5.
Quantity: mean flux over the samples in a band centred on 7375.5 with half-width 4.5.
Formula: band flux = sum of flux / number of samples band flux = 12.8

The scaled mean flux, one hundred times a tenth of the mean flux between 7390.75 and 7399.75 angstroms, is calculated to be 127.1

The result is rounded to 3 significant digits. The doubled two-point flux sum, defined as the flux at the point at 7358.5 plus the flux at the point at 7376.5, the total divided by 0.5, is 50.5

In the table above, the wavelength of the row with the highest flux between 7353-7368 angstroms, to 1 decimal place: 7360.0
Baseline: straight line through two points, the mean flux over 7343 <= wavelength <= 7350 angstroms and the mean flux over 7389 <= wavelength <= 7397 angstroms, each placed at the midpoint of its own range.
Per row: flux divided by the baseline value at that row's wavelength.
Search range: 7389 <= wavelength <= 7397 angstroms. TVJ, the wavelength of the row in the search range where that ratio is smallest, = 7390.0 angstroms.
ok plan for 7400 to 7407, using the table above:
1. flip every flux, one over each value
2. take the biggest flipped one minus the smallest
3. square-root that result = 0.085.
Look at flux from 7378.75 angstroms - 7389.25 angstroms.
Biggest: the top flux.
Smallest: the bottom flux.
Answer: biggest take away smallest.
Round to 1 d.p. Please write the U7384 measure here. 1.3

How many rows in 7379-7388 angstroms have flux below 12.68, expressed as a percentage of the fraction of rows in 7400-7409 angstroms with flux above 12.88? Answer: 1200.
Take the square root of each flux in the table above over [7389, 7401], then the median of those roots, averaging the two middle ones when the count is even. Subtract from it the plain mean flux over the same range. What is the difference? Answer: -9.00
